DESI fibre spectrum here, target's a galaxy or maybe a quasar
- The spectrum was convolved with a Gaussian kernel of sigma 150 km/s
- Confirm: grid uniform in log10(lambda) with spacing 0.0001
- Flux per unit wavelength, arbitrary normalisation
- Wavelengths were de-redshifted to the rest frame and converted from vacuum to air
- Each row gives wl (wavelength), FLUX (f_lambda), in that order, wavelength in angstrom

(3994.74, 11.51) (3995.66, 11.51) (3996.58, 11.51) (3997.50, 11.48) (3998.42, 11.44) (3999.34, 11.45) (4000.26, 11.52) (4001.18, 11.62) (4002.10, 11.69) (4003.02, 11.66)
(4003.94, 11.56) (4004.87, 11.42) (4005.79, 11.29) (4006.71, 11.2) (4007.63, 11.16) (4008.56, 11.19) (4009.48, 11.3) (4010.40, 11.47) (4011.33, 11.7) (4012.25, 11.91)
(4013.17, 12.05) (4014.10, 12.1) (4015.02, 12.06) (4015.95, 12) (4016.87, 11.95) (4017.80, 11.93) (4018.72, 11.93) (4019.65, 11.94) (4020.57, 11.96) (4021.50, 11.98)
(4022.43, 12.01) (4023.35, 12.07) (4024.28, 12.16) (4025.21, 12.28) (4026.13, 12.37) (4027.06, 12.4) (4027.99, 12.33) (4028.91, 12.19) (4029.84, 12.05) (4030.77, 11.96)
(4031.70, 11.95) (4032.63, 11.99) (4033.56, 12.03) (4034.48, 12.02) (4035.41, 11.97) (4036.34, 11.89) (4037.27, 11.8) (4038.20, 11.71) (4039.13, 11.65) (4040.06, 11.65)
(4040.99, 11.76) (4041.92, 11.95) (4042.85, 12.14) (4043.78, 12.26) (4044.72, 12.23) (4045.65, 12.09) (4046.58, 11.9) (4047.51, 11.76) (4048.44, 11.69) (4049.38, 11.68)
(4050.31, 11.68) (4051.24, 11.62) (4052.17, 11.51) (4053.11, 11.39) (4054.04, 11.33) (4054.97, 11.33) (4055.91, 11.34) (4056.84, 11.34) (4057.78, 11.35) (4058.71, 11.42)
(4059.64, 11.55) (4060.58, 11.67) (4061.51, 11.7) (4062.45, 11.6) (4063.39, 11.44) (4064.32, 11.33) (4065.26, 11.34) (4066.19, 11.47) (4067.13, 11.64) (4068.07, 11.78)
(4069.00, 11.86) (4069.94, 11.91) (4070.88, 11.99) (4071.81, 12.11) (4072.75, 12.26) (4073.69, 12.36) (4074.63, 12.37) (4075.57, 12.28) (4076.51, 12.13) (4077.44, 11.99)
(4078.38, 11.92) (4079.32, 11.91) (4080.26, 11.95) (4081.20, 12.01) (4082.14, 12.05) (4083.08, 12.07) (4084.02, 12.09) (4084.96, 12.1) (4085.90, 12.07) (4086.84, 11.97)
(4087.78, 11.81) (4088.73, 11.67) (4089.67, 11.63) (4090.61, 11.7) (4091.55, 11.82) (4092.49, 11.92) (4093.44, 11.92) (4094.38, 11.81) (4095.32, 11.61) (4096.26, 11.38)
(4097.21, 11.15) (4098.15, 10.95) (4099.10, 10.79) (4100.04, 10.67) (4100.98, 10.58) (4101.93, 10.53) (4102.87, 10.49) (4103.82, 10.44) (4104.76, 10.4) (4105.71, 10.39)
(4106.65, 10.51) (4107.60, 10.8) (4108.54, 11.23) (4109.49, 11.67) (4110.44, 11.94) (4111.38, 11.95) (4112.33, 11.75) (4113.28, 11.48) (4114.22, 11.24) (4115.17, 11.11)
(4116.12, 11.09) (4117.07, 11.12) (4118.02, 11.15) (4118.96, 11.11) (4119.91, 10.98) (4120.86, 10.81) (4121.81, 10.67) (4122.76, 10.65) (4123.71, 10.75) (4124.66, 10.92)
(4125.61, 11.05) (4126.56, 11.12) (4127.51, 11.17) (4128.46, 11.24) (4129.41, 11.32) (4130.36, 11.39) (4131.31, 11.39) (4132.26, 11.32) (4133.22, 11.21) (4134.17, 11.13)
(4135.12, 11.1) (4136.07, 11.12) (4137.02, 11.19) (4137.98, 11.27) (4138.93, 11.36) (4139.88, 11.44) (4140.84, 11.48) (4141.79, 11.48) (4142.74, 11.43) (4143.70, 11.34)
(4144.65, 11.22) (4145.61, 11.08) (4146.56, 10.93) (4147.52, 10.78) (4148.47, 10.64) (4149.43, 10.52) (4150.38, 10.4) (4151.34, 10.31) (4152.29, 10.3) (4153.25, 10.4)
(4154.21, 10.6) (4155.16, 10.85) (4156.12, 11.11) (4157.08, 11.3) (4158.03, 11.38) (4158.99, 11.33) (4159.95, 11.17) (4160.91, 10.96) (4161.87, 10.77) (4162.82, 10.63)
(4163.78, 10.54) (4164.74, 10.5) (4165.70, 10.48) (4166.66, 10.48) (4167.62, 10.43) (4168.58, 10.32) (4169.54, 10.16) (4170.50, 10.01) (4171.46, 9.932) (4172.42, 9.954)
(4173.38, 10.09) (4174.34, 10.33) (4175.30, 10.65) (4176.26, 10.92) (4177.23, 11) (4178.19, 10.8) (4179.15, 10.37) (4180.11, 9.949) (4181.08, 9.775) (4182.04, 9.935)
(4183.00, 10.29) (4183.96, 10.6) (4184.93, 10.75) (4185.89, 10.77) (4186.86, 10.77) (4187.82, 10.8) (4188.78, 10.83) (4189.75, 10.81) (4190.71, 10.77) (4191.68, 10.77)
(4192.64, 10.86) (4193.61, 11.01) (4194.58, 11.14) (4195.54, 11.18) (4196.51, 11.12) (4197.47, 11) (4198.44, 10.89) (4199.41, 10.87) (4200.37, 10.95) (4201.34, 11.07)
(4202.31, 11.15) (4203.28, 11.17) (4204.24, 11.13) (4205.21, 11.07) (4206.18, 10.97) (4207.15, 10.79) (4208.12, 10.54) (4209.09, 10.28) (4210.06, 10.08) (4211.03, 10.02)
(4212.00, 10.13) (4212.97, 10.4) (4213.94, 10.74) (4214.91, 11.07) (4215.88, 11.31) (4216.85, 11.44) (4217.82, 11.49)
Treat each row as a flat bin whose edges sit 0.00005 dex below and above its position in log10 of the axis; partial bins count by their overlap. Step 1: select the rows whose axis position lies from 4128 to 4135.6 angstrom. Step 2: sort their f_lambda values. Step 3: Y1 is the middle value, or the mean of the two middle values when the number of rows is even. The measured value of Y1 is 11.3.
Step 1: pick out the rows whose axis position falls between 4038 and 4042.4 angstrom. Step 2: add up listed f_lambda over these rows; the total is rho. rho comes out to 59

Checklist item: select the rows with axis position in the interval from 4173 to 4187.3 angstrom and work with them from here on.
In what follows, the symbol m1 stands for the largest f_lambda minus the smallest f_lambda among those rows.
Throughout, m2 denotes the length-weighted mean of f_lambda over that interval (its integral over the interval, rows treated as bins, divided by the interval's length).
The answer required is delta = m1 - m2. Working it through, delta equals -9.2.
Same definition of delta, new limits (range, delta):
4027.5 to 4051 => -11.3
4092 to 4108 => -9.4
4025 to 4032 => -11.7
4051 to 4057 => -11.1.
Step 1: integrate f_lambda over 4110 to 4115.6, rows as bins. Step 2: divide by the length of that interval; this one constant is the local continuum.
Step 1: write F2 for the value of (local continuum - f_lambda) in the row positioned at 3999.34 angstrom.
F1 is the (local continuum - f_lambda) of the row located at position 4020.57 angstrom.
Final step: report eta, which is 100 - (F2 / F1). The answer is 100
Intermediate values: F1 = -0.37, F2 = 0.1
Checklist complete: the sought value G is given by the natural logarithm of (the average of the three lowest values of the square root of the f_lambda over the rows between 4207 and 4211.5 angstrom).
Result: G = 1.16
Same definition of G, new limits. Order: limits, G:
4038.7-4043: 1.23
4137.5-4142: 1.21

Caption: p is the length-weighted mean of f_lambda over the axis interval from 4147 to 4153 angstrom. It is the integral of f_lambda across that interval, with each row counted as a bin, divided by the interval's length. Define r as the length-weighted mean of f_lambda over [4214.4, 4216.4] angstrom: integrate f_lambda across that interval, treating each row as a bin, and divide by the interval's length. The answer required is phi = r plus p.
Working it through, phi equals 21.7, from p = 10.5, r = 11.2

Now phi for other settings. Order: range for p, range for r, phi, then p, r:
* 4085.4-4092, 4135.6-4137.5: 23.0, 11.8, 11.1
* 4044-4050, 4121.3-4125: 22.6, 11.9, 10.7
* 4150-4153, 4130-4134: 21.6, 10.3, 11.3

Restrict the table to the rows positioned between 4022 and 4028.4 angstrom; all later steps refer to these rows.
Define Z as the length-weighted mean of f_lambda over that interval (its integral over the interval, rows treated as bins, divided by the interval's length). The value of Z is 12.2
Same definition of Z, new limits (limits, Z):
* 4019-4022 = 11.9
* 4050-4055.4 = 11.5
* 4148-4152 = 10.5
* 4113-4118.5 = 11.2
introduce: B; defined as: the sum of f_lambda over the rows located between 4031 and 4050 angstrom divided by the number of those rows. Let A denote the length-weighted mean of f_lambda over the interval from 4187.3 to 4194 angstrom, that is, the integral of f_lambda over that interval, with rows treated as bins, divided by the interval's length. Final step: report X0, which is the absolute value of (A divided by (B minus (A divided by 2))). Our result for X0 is 1.7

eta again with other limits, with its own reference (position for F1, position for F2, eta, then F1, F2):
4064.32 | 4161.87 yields 97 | 0.26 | 0.8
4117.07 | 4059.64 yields 100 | 0.47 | 0.0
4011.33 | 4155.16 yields 107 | -0.11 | 0.7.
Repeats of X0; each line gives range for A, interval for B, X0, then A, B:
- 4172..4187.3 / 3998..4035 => 1.6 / 10.4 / 11.8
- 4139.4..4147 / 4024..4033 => 1.7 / 11.3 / 12.2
